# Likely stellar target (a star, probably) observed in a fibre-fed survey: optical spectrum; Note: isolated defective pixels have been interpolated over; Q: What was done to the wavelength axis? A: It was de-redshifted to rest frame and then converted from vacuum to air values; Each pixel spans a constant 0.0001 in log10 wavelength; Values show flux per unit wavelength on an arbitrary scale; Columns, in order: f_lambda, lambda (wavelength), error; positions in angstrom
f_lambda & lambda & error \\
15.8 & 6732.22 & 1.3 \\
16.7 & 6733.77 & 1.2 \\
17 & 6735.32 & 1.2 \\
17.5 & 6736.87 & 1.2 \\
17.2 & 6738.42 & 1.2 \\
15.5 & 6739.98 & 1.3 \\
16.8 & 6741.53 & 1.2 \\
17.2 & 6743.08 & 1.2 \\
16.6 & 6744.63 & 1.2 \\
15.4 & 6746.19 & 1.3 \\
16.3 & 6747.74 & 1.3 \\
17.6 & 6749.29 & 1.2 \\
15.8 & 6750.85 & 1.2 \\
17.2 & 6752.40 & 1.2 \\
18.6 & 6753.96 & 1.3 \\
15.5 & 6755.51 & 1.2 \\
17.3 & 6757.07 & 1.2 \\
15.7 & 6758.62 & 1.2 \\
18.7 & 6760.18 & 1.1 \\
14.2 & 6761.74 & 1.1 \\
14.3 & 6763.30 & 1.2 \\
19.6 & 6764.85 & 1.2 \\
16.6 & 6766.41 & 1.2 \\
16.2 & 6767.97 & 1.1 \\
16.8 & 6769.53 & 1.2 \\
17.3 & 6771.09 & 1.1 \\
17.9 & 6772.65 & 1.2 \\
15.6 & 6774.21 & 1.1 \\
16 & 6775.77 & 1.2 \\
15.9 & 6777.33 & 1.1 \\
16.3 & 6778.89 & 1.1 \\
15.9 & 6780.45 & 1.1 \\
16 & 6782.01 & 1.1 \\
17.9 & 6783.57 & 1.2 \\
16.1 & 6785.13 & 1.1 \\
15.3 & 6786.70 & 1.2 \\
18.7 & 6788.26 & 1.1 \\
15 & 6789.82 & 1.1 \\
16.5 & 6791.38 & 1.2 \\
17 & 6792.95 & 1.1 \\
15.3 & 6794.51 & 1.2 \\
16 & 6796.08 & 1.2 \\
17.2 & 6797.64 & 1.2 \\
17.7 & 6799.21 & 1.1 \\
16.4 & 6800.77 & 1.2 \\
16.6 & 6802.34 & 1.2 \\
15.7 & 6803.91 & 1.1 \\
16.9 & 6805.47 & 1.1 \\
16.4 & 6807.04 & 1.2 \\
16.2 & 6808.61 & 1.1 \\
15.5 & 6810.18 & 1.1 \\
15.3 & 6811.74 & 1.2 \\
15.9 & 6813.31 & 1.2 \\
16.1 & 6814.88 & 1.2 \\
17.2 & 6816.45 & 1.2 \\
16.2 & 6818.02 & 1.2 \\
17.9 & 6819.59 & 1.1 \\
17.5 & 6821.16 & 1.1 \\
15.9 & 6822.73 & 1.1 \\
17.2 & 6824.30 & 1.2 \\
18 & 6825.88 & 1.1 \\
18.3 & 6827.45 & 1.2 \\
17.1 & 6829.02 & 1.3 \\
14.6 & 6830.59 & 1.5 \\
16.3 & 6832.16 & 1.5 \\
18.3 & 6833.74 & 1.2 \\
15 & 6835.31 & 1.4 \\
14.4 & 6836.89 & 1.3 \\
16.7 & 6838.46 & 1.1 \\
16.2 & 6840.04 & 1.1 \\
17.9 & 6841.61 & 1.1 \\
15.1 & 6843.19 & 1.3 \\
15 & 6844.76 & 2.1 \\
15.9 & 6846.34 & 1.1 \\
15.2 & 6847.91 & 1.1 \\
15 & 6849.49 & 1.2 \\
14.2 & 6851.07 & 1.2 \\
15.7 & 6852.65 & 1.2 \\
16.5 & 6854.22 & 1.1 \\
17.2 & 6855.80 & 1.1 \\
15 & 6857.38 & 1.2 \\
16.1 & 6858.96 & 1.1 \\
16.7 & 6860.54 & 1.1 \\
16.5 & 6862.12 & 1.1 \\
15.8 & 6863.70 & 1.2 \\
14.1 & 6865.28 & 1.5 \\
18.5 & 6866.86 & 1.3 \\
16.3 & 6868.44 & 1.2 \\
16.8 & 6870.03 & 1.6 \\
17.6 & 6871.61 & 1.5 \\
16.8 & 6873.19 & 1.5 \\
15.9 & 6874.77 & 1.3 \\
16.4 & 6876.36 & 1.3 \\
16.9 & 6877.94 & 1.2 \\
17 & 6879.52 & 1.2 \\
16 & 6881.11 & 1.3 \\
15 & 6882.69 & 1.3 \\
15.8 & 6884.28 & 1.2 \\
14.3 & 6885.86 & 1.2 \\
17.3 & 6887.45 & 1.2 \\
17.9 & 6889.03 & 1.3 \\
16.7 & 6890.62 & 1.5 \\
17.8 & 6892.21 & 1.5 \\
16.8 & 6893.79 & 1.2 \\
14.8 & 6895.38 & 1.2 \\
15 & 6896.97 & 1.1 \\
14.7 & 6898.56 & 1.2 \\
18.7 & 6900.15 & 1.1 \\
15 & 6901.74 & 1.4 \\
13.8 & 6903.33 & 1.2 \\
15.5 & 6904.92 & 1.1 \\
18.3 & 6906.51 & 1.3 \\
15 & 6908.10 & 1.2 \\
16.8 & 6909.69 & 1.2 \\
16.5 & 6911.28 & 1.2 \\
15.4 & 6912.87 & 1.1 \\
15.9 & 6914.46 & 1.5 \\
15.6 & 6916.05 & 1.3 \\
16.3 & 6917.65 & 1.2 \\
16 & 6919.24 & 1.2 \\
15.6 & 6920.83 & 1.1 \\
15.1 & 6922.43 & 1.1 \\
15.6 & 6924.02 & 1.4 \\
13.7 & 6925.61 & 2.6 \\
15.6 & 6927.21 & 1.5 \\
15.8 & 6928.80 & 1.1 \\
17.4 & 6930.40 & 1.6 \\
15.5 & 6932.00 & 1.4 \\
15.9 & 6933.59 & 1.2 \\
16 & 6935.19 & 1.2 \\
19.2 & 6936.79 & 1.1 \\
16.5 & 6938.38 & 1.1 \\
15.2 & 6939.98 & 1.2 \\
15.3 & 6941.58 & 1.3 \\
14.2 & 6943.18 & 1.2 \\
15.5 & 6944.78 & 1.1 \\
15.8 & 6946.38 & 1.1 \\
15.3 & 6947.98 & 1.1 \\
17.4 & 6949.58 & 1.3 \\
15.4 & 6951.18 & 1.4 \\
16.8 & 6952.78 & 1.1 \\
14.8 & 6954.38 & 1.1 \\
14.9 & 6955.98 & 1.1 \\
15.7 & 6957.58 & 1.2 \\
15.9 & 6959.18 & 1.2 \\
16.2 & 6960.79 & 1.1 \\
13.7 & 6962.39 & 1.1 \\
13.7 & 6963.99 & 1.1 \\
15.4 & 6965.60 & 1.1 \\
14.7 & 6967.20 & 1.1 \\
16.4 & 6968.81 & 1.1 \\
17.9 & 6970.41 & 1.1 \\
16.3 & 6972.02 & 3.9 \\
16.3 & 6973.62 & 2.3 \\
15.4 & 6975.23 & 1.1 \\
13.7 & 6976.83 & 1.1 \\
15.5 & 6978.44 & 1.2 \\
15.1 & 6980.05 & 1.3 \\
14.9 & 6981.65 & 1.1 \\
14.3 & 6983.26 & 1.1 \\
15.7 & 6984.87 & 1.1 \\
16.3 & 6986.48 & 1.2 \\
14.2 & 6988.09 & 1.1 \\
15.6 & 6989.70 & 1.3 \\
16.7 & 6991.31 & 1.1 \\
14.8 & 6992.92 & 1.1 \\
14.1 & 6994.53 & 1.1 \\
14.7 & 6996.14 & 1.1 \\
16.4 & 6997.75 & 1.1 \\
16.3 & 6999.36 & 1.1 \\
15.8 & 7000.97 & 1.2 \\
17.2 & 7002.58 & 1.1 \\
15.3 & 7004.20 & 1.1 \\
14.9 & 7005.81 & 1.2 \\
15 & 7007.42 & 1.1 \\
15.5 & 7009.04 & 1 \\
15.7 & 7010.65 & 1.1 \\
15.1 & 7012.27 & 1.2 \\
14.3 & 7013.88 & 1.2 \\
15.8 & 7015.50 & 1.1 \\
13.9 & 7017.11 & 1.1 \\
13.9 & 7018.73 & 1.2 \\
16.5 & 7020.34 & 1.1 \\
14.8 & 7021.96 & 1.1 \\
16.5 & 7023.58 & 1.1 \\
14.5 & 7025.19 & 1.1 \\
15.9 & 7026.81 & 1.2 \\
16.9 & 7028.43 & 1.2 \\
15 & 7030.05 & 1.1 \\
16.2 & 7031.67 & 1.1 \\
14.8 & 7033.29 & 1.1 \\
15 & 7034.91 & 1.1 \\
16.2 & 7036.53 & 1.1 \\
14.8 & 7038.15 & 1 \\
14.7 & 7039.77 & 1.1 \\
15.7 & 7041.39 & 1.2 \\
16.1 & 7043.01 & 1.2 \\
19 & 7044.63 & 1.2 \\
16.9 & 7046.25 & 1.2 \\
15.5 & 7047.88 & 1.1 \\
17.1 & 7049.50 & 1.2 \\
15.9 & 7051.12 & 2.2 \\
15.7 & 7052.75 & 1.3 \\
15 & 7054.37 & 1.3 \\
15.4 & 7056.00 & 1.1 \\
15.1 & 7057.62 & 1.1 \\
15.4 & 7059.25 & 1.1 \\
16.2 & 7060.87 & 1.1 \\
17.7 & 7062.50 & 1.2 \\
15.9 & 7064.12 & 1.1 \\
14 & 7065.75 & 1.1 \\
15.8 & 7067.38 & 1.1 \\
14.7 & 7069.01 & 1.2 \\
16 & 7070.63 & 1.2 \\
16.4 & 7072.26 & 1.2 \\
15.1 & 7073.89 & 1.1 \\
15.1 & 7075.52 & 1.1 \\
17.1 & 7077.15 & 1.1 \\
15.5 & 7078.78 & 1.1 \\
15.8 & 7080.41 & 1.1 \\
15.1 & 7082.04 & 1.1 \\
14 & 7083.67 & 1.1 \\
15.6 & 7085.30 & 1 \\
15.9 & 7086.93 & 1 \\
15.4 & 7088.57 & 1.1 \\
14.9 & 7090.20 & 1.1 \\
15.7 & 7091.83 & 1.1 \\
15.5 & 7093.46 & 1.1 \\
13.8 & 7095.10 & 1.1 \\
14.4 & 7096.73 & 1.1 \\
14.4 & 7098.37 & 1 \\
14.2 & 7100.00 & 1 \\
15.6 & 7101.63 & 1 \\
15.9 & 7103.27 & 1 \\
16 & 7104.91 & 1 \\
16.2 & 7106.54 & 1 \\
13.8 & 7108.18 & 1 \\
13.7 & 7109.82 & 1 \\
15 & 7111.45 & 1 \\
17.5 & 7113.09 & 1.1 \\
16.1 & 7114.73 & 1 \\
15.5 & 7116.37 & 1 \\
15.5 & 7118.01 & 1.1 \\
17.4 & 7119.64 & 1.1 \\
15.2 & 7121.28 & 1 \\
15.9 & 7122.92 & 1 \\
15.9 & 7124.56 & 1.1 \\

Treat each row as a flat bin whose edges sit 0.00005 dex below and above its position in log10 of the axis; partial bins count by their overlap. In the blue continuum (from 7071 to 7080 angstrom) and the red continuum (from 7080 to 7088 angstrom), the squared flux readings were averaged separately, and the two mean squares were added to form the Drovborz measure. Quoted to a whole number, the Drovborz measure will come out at 485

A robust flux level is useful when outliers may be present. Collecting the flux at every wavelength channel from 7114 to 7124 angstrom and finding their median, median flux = 15.7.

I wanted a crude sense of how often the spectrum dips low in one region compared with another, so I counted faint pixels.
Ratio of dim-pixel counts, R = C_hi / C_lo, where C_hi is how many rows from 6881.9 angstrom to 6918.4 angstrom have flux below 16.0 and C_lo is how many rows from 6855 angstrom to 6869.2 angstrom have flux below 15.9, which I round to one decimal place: 4.3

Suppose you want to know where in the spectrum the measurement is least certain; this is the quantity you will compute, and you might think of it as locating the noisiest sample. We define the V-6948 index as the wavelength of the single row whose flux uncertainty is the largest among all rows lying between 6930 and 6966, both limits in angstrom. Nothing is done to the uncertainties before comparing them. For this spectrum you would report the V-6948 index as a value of 6930.40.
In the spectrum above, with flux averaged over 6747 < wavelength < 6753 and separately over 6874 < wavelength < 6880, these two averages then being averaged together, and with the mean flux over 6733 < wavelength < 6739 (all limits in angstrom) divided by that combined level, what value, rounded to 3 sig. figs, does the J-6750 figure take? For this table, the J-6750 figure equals 1.03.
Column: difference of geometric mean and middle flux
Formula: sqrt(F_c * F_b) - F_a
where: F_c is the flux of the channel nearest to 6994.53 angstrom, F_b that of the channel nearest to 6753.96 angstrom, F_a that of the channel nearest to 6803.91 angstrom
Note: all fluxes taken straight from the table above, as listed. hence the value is 0.49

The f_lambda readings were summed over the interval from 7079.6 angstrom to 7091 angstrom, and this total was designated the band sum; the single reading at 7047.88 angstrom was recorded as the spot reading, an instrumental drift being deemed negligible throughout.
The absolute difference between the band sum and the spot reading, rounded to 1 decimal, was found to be 91.2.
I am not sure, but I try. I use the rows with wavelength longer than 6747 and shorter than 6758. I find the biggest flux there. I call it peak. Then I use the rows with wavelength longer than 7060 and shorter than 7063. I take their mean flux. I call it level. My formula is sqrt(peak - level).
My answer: 1.3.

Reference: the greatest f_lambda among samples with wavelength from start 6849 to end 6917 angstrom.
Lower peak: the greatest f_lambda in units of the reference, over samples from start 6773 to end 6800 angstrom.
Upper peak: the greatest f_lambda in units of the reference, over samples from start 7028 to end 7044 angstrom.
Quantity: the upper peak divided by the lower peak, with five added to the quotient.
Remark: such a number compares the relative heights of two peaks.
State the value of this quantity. 5.90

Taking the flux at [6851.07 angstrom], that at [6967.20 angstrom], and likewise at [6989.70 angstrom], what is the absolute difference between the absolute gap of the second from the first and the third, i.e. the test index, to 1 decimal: 15.1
